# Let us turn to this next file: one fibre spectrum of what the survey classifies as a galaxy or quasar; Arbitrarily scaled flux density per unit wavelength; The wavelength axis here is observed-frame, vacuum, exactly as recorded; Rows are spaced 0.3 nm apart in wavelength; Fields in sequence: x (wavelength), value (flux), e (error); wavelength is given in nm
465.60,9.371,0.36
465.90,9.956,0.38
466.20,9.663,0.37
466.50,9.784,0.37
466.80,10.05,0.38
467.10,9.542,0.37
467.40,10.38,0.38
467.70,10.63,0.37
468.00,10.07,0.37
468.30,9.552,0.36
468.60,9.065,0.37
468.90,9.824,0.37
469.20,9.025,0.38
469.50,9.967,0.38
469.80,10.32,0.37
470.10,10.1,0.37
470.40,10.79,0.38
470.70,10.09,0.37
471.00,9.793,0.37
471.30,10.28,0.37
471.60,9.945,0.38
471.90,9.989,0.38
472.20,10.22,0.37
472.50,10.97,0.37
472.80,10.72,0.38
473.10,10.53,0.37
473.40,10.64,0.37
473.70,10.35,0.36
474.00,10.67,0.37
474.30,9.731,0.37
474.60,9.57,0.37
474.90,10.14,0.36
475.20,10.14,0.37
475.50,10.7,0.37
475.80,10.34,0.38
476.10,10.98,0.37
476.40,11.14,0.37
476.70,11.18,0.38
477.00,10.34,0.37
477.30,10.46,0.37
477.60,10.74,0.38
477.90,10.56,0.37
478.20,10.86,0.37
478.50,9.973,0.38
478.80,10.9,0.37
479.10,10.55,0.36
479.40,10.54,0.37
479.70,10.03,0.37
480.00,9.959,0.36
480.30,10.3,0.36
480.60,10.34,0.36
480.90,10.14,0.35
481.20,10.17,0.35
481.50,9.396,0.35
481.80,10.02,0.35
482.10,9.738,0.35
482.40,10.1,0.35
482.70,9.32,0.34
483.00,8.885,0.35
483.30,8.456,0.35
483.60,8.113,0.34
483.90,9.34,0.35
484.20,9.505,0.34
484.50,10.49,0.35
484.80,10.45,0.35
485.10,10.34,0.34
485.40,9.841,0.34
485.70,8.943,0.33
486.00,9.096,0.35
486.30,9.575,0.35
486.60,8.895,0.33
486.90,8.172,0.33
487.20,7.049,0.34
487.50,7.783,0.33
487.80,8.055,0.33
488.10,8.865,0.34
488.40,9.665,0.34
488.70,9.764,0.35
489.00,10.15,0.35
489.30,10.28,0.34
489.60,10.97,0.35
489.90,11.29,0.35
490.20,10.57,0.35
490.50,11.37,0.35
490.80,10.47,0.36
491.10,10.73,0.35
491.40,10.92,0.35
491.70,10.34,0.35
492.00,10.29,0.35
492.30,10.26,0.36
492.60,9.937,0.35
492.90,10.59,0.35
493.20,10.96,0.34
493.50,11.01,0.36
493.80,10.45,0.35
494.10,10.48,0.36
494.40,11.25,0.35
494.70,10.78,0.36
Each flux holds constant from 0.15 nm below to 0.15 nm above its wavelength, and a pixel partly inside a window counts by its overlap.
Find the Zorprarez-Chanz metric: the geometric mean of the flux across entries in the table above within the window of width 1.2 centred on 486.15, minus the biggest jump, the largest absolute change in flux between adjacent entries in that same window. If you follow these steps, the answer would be 8.4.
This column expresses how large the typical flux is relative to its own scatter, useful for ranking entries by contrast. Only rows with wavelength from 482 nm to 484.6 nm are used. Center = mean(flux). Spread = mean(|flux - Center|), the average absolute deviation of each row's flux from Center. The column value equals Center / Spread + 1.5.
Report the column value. 18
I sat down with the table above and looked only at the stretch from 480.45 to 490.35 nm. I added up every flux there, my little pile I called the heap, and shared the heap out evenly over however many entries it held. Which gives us 9.5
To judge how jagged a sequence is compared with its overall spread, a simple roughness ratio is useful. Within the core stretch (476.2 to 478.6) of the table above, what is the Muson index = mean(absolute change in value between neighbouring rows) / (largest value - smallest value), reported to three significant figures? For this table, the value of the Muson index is 0.313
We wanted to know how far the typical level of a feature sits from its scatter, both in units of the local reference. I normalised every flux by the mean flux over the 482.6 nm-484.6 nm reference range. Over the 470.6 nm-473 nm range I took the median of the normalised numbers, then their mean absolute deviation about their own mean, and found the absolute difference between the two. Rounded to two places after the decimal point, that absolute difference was 1.08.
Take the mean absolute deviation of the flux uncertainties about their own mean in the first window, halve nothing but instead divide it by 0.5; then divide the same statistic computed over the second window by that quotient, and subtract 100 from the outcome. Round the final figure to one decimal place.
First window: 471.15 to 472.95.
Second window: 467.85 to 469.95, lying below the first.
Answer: -99.5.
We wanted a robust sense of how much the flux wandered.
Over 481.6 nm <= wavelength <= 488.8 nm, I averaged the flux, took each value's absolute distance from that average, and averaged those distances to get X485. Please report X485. 0.728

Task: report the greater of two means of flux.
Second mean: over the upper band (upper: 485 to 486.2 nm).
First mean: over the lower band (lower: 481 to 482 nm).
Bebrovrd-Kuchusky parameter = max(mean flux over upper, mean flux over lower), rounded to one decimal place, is 9.9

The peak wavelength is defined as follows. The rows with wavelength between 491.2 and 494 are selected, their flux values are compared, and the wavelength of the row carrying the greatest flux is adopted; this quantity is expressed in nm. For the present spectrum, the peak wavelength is 493.50 nm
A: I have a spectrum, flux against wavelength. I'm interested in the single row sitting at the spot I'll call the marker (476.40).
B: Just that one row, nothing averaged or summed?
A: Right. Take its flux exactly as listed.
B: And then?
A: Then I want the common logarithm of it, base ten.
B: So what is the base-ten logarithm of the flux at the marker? 1.05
